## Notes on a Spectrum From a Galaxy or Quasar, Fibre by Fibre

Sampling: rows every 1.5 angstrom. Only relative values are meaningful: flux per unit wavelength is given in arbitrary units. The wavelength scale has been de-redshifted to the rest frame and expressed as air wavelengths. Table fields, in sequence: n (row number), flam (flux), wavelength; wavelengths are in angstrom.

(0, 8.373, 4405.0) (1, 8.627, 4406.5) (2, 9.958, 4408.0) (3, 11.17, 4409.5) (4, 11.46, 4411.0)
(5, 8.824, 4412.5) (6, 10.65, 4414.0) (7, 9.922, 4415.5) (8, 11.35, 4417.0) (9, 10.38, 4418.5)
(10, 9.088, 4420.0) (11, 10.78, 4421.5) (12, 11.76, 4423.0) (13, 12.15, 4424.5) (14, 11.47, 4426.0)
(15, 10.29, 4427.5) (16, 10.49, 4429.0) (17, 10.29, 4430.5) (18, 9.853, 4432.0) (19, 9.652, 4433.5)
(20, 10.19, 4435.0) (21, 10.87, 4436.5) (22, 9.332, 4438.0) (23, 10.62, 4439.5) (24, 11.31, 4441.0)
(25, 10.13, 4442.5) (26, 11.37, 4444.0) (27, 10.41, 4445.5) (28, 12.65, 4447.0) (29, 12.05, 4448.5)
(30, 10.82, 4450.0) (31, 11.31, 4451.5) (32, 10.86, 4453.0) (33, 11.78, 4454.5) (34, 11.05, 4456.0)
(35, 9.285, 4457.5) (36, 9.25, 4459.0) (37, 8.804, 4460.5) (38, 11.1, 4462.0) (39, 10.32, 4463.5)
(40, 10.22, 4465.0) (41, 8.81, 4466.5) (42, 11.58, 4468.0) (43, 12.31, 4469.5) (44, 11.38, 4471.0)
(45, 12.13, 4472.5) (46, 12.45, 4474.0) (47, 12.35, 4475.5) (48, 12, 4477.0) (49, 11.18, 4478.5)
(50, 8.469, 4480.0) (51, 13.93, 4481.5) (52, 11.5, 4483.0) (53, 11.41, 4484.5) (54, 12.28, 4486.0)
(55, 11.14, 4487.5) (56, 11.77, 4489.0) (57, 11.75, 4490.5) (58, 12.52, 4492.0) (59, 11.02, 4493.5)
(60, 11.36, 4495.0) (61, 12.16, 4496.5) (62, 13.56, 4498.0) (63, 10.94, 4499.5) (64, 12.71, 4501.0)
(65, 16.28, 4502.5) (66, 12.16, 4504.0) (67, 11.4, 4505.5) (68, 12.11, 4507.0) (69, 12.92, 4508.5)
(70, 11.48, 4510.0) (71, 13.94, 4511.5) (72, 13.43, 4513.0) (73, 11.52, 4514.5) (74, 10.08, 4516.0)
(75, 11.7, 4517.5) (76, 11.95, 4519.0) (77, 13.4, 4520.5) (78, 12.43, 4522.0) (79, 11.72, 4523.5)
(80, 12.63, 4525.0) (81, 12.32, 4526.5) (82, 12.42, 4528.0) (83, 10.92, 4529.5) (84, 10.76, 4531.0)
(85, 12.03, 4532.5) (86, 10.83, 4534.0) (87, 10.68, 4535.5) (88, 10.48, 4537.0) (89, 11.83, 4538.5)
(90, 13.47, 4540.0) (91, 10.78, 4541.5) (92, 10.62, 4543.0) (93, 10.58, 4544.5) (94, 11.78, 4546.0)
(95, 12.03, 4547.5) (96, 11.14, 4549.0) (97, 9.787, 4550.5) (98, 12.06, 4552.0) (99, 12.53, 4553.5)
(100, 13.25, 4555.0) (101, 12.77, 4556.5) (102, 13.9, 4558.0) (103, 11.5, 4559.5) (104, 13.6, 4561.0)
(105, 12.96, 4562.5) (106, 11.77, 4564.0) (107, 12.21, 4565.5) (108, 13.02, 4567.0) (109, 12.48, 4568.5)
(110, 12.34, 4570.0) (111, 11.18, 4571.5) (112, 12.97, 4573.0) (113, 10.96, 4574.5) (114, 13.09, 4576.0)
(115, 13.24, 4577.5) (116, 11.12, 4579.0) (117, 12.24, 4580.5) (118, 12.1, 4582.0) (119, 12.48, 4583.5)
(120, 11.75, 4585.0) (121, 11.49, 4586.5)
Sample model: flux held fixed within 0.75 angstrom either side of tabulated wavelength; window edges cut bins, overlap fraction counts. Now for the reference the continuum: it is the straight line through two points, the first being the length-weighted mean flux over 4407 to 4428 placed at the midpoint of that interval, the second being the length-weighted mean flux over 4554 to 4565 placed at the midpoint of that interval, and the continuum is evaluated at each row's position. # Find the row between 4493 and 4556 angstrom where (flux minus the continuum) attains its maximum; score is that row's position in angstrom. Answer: 4502.5 angstrom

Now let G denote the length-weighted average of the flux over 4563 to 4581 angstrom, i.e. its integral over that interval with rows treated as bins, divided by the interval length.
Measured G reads 12.2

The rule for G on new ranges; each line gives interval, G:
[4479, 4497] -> 11.6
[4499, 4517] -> 12.4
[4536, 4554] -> 11.4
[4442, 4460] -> 10.9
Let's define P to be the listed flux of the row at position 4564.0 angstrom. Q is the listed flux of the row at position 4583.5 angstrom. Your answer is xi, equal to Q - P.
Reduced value 0.7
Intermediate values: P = 11.77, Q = 12.48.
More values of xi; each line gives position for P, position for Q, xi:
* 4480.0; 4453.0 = 2.4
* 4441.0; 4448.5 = 0.7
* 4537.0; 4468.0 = 1.1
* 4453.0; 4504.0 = 1.3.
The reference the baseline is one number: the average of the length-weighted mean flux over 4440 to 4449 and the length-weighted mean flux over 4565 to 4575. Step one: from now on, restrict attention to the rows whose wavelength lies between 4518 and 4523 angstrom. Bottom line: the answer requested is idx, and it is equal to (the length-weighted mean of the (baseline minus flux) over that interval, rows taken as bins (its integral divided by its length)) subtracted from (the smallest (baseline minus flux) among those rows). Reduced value -0.9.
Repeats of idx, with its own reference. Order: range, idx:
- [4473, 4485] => -2.3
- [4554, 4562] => -0.9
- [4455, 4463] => -1.1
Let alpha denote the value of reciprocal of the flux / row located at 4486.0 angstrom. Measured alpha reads 0.0814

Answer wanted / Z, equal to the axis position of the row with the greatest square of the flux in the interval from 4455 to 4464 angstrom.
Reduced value 4462.0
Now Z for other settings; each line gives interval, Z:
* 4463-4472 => 4469.5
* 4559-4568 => 4561.0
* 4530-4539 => 4532.5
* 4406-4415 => 4411.0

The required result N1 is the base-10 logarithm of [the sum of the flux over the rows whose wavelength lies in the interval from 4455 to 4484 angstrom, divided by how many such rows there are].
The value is 1.04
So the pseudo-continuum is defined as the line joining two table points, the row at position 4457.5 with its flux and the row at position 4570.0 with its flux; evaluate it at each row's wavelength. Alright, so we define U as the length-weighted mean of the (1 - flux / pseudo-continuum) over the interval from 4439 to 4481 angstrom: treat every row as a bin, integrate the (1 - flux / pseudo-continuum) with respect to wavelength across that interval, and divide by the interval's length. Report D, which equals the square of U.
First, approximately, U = -0.17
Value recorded 0.030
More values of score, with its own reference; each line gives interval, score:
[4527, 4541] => 4540.0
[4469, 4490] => 4481.5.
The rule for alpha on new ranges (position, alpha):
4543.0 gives 0.0942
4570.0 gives 0.0810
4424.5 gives 0.0823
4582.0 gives 0.0826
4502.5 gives 0.0614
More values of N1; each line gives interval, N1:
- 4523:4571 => 1.08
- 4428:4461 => 1.02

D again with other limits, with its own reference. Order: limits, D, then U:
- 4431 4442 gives 0.031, -0.18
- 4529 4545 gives 0.000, 0.02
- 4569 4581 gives 0.001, 0.03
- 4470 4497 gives 0.030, -0.17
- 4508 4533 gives 0.010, -0.10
